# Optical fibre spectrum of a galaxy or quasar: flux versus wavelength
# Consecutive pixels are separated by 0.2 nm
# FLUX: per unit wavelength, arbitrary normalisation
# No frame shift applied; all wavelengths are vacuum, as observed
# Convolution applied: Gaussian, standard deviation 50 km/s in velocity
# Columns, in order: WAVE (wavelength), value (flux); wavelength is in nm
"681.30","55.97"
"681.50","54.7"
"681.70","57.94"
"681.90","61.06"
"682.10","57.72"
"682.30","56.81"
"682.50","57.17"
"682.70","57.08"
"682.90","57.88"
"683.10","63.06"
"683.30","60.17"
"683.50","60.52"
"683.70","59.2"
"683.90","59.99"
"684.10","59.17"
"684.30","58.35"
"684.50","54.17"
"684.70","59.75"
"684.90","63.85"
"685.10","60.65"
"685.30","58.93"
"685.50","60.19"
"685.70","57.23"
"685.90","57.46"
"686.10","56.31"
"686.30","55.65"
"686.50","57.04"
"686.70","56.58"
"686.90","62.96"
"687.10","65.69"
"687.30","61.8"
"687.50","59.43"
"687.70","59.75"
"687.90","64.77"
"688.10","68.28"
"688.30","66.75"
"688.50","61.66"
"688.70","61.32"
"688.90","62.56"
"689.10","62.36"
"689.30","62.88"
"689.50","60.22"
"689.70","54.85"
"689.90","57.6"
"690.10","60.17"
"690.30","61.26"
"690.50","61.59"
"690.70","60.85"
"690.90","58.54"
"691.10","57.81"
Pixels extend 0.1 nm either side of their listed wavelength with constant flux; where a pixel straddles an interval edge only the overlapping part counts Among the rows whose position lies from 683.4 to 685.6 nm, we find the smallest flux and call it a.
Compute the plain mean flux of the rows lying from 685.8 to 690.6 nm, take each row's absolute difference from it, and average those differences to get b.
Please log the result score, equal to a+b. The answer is 57.0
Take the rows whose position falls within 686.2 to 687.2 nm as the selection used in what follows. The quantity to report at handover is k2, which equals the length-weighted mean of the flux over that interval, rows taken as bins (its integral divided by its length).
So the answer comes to 60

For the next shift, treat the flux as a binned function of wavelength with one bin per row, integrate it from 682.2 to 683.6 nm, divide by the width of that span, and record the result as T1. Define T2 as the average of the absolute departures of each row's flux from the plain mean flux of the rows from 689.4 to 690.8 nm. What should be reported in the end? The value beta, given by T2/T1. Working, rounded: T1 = 59.0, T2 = 1.9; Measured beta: 0.032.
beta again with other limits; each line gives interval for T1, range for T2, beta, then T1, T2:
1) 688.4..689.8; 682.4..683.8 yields 0.028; 60.8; 1.7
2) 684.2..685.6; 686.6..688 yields 0.043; 59.4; 2.6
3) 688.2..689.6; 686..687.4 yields 0.056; 62.5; 3.5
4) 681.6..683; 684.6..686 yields 0.027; 58.0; 1.6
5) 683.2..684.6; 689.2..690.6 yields 0.035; 58.8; 2.0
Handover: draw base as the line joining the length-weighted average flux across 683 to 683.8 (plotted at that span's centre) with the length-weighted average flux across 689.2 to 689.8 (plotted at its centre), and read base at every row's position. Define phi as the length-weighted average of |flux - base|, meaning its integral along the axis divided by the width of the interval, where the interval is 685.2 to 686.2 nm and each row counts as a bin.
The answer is 2.18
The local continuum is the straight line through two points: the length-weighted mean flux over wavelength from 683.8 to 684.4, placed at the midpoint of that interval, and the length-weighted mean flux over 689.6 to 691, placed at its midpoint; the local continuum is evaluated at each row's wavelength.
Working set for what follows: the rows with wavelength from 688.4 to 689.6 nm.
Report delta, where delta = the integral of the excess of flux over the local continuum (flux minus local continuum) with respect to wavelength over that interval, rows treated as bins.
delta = 3.1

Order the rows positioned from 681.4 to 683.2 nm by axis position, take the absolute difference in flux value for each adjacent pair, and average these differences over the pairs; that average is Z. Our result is 2.1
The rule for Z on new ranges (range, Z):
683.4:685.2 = 2.6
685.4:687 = 1.9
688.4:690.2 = 2.0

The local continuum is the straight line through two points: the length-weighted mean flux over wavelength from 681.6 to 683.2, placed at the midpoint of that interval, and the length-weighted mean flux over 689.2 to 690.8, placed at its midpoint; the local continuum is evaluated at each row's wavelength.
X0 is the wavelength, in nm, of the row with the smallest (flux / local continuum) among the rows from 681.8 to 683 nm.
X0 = 682.30 nm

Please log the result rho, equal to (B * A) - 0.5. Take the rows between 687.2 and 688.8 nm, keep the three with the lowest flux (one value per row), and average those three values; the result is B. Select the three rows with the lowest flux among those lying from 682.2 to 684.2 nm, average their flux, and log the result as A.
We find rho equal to 3430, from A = 57.0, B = 60.17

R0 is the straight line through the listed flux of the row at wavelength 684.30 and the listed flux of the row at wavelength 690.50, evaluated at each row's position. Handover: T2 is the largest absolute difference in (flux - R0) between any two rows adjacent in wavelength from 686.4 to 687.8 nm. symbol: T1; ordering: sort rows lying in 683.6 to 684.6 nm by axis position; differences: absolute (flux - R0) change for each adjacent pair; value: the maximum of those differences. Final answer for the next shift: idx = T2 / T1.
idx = 1.46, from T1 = 4.28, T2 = 6.3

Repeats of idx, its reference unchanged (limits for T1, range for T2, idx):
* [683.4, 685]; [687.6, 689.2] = 0.95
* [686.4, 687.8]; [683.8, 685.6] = 0.87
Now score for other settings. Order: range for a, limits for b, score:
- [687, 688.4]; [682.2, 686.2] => 61.2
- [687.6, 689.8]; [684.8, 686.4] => 57.0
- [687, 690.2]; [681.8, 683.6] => 56.8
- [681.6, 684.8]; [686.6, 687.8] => 56.6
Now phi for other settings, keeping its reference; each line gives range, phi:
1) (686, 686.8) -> 3.64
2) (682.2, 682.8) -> 3.93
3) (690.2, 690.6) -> 2.32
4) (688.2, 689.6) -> 3.08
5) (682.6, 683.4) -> 2.41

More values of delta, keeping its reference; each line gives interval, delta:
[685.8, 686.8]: -2.6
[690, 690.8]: 1.4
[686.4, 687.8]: 1.7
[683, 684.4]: 1.3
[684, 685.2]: 0.2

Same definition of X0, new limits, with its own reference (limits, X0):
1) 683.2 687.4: 684.50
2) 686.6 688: 686.70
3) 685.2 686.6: 686.30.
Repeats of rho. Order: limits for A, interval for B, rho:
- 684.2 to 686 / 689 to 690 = 3239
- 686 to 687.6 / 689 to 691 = 3202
